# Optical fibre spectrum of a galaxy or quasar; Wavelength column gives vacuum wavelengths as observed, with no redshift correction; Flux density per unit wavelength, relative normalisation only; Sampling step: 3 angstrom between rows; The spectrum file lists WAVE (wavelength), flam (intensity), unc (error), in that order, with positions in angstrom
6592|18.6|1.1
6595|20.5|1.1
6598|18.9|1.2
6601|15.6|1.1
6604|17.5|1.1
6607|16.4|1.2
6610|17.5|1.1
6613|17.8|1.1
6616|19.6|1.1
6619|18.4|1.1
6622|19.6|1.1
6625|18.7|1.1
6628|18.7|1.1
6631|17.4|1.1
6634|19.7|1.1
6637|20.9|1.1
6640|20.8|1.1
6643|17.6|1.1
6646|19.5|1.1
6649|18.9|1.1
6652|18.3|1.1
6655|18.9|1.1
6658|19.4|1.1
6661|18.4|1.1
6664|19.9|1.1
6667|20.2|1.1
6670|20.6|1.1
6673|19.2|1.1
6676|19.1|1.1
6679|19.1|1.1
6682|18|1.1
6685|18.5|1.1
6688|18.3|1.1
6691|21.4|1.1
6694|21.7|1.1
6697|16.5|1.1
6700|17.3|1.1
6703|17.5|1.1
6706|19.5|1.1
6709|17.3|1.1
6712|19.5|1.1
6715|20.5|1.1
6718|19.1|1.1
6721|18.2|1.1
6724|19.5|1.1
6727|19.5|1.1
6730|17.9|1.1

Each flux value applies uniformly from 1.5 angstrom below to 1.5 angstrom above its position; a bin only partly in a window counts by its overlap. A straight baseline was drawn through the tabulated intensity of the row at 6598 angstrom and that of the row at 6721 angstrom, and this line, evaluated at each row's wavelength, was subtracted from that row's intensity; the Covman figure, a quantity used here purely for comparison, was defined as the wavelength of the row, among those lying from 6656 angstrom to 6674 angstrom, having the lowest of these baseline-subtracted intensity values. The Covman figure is 6661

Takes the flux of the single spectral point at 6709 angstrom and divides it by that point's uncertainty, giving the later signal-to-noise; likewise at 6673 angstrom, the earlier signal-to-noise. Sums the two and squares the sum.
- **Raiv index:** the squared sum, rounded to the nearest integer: 1101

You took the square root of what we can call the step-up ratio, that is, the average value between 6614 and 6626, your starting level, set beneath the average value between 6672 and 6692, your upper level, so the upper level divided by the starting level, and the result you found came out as 1.000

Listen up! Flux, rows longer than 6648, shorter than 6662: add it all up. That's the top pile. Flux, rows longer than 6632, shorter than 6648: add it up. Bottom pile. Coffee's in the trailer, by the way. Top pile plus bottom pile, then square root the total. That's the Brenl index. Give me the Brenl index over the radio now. 13.87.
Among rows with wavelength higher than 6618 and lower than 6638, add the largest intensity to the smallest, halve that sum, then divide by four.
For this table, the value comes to 4.79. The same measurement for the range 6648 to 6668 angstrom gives 4.81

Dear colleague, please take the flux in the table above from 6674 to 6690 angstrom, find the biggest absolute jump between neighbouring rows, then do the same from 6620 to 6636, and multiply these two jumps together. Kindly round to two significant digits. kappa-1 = 2.5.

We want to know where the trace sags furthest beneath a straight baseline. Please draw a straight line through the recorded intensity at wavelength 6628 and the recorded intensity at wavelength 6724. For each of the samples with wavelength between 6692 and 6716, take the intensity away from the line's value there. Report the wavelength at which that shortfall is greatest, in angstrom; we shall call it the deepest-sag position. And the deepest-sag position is 6697 angstrom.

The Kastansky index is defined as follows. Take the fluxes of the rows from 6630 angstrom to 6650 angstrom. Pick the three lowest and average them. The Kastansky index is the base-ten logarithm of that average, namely 1.25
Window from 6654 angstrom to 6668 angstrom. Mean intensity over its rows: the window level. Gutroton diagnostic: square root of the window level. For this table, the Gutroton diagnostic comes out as 4.40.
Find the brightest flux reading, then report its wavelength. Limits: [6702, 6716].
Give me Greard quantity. 6715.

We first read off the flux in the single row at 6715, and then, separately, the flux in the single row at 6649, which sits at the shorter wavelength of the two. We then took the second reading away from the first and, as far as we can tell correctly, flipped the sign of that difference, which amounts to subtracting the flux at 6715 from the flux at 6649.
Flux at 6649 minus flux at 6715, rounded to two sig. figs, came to -1.6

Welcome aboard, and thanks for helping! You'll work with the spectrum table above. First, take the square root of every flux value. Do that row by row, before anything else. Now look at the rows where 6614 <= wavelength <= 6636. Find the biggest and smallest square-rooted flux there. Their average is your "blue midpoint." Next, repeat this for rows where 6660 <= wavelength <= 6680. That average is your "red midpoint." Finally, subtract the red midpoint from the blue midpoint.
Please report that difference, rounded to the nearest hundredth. -0.11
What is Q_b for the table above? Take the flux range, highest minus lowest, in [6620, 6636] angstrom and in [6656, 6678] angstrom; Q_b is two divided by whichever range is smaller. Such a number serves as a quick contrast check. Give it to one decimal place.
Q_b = 0.9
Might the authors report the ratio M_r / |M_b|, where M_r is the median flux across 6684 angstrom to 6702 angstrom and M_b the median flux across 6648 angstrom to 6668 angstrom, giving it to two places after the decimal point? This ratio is 0.97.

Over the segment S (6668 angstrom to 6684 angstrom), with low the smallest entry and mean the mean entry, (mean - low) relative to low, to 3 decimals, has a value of 0.067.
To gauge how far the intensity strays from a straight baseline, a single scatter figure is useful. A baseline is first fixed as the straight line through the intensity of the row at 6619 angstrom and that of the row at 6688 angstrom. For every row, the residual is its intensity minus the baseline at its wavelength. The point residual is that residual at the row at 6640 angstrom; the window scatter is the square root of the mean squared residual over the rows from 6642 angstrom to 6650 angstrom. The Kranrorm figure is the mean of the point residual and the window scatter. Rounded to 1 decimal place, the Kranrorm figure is 1.6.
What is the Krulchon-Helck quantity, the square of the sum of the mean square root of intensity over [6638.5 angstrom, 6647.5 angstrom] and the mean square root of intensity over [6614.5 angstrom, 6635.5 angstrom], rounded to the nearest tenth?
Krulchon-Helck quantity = 76.3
